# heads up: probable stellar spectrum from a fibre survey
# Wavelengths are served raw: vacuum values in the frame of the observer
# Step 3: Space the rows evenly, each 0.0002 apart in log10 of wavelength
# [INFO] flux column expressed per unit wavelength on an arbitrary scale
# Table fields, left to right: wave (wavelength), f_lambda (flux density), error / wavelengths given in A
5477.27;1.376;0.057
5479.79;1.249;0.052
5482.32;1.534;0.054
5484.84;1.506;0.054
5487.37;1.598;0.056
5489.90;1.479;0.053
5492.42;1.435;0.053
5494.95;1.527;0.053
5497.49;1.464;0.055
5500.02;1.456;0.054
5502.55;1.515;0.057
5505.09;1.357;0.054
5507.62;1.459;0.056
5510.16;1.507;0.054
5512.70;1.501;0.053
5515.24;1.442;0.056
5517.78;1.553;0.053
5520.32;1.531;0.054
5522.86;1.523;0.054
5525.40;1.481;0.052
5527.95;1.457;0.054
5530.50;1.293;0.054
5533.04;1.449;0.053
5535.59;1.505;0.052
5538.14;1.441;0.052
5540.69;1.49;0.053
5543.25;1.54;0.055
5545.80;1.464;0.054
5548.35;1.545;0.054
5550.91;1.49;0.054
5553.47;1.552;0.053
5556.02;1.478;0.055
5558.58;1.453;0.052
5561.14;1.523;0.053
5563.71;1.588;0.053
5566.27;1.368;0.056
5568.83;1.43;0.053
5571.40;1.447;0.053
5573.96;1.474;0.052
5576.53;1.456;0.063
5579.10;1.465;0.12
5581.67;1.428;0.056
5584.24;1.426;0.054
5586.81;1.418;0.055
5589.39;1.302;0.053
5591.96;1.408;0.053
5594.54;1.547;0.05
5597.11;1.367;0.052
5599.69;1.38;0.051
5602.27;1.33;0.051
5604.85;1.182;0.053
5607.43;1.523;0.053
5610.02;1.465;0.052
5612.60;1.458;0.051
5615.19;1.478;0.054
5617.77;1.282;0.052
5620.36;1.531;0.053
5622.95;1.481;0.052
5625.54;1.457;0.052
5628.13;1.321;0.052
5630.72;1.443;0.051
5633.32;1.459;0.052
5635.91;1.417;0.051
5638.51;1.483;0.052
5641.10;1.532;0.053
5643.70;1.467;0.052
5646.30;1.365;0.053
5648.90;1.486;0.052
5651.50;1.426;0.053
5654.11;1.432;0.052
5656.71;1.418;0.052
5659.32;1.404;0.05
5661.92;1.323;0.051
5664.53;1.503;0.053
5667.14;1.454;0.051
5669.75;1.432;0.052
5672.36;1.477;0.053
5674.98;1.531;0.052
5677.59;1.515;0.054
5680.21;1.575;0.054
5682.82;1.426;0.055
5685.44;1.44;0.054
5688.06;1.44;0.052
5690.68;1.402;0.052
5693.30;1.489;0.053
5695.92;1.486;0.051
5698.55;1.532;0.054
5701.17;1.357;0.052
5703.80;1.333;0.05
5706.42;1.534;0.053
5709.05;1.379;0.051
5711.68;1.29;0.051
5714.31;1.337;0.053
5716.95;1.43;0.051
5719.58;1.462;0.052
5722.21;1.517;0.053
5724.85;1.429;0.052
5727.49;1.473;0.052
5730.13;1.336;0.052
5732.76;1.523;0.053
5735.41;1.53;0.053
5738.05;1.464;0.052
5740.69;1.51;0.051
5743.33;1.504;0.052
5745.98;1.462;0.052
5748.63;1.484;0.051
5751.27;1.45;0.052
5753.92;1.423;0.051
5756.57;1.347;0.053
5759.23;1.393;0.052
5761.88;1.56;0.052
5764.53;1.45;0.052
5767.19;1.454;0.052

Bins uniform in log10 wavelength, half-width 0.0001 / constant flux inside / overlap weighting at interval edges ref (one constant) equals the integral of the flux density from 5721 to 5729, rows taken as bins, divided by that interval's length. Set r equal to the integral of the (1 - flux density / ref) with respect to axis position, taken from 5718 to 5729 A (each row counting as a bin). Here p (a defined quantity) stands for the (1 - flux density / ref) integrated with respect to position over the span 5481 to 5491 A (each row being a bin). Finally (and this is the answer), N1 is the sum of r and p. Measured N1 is -0.4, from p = -0.4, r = 0.00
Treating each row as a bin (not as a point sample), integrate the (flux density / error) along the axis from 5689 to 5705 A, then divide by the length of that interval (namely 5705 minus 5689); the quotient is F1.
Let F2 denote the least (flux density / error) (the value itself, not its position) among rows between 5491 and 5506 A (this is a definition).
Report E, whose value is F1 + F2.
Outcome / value 52.7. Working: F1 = 27.6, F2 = 25.1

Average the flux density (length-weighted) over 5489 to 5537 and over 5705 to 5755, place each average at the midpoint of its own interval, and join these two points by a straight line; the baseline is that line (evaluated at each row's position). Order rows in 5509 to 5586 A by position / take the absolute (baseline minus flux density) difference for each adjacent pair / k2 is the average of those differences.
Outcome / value 0.059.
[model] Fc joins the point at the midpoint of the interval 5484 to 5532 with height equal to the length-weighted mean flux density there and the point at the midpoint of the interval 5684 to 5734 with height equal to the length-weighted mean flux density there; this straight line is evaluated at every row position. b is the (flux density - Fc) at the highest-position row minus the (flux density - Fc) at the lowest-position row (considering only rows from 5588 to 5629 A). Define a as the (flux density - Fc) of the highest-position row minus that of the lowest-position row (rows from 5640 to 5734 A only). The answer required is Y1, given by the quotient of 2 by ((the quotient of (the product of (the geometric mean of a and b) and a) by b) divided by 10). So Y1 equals 2437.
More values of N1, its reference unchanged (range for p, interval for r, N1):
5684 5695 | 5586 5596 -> 0.5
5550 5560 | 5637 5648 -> -0.1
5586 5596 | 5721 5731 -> 0.5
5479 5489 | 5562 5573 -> -0.1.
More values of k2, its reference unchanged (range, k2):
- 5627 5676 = 0.062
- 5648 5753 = 0.064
